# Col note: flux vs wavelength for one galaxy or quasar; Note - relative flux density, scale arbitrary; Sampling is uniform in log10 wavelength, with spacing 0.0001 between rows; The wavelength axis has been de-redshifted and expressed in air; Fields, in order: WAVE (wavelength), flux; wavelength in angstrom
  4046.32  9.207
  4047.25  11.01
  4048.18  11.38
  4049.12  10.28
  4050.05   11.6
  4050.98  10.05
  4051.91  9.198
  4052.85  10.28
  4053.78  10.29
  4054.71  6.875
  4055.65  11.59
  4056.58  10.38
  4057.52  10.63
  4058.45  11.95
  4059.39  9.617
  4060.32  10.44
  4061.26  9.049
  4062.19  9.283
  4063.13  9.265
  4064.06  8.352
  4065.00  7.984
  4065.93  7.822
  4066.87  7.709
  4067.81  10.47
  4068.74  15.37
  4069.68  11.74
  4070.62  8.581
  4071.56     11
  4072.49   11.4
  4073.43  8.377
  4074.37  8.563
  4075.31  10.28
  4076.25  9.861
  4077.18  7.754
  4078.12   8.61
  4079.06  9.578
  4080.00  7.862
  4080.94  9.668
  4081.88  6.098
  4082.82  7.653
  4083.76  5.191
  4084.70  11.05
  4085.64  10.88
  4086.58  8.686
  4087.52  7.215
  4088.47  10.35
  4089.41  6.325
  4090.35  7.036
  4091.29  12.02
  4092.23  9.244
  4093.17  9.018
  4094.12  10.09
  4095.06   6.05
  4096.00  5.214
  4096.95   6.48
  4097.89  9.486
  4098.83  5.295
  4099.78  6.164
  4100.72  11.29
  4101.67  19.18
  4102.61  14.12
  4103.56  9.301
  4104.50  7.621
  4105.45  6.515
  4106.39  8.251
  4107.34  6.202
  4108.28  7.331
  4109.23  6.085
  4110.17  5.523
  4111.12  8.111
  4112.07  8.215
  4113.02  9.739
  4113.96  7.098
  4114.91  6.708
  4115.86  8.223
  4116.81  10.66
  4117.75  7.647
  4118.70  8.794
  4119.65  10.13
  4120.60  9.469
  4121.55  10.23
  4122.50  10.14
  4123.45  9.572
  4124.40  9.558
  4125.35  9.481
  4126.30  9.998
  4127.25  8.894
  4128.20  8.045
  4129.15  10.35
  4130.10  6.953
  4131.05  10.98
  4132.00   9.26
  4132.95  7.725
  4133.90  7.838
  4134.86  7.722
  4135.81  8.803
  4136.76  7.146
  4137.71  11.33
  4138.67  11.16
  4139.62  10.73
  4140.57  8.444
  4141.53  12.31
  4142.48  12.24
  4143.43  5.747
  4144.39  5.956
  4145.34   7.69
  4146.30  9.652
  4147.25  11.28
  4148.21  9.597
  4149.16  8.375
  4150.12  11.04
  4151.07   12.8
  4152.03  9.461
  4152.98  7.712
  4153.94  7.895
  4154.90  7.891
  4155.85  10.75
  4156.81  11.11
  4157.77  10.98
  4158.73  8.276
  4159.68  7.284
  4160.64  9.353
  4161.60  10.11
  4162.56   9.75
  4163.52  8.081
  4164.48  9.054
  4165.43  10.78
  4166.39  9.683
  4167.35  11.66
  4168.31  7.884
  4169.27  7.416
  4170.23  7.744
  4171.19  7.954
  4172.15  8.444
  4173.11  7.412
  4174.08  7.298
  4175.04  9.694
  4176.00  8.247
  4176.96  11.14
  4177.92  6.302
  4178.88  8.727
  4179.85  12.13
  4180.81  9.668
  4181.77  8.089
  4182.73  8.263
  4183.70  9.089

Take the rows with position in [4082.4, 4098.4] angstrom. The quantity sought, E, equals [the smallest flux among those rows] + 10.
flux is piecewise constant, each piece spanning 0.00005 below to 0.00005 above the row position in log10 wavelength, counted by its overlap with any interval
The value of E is 15.2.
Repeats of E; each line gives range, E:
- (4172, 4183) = 16.3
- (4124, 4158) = 15.7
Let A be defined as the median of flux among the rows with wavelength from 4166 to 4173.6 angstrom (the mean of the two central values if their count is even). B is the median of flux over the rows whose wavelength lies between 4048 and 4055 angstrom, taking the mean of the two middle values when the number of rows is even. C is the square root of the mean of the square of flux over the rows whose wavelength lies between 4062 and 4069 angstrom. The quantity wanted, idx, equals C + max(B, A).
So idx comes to 20.1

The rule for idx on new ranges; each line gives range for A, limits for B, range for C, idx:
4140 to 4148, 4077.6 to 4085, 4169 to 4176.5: 17.1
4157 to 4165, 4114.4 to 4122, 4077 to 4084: 17.1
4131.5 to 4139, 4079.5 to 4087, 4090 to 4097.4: 16.7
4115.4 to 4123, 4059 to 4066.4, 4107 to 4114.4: 17.2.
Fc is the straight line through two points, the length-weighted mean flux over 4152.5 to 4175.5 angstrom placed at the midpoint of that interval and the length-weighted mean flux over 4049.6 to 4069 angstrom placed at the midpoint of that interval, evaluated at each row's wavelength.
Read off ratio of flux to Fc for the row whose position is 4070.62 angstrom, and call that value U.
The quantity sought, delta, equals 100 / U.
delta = 114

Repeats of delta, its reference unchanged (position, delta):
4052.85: 96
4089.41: 152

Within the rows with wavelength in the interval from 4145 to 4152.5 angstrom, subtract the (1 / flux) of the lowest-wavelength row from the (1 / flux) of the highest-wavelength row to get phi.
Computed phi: -0.024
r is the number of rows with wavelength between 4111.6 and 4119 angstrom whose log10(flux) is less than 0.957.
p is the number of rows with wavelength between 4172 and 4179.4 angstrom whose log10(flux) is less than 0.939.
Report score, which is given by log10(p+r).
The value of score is 1.04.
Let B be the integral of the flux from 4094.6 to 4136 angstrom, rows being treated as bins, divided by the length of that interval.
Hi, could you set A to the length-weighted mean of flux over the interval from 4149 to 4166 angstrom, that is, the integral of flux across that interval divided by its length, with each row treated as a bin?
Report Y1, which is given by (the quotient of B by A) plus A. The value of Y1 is 10.4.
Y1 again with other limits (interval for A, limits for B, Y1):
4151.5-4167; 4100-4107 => 10.4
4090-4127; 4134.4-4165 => 9.8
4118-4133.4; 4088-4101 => 10.2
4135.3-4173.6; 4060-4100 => 10.2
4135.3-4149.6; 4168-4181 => 10.3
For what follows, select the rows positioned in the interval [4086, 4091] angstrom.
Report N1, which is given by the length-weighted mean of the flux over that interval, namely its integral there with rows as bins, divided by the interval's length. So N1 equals 8.1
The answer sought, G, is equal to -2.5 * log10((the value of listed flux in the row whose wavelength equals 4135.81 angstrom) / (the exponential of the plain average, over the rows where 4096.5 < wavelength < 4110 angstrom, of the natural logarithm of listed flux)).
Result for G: -0.07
